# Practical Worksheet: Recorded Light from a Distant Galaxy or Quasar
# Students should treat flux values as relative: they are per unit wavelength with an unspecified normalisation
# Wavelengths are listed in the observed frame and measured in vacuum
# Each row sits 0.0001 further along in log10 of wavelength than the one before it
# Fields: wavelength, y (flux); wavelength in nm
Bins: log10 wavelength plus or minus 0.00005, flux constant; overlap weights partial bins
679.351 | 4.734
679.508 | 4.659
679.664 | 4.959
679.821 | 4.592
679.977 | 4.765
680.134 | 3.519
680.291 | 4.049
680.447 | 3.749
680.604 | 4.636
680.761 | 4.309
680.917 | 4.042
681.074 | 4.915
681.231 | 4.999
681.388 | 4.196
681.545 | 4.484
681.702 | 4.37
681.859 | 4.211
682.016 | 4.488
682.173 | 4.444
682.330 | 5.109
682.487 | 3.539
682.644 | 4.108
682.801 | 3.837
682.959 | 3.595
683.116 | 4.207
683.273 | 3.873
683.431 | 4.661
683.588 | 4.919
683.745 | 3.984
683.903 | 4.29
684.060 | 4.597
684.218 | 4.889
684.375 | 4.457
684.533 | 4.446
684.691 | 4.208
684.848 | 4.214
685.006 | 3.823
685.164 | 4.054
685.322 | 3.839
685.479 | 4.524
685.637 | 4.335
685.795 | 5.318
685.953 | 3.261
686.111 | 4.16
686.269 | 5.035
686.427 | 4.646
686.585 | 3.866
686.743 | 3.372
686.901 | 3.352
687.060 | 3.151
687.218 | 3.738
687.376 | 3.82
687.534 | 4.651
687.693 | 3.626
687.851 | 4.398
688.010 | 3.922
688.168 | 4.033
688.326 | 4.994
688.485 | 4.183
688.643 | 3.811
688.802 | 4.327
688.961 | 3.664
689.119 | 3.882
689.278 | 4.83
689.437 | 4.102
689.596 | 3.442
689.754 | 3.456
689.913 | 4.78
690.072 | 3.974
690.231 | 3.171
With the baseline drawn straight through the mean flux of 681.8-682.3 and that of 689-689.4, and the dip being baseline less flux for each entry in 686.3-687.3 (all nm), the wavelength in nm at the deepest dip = 687.060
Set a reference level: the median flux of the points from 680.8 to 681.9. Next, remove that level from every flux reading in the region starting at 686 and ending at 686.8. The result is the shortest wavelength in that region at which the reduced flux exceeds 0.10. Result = 686.269 nm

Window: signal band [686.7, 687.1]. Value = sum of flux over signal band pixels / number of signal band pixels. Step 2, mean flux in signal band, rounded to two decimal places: 3.29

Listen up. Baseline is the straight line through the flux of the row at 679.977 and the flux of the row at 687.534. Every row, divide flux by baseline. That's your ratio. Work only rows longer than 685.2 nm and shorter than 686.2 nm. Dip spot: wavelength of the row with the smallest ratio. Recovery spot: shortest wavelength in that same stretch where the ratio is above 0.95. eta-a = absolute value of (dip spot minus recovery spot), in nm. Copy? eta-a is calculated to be 0.47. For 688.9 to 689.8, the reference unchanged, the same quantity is 0.32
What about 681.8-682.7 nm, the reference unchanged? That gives 0.16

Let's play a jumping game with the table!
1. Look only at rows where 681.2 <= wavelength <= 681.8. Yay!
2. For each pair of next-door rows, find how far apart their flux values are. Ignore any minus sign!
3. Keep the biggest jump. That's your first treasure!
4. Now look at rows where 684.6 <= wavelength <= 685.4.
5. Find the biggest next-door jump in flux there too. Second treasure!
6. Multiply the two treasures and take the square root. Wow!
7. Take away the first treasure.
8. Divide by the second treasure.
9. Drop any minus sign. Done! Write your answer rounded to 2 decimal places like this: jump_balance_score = 0.62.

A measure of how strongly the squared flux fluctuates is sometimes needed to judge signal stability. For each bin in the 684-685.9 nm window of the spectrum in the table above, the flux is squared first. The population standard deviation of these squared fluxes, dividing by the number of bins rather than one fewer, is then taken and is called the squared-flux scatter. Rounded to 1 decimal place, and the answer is 3.7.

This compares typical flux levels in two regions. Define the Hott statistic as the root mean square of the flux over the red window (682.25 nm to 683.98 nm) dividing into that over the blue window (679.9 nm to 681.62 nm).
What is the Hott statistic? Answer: 1.032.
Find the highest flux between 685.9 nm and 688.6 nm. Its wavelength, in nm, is 686.269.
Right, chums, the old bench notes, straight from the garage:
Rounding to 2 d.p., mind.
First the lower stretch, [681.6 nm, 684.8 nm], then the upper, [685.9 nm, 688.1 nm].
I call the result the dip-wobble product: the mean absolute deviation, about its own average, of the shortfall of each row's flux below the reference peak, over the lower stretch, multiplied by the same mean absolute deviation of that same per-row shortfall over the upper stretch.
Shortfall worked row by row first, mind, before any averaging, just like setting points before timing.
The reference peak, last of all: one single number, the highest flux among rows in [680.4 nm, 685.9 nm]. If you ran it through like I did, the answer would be 0.15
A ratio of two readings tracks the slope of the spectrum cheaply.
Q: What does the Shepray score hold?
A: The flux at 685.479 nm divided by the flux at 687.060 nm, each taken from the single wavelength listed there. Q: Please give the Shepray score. 1.4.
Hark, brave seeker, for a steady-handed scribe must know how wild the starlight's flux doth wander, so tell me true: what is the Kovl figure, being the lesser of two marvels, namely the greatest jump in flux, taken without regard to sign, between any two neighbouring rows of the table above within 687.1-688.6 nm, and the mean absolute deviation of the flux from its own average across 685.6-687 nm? 0.61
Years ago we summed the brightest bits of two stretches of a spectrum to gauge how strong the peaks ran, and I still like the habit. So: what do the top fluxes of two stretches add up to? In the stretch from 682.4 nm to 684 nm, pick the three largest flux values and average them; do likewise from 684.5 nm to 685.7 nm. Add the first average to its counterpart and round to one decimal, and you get 9.1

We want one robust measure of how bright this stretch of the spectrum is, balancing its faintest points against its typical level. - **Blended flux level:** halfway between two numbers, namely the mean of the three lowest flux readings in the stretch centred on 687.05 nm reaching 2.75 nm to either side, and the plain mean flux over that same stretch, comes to 3.67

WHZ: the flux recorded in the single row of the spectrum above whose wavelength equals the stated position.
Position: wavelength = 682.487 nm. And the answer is 3.539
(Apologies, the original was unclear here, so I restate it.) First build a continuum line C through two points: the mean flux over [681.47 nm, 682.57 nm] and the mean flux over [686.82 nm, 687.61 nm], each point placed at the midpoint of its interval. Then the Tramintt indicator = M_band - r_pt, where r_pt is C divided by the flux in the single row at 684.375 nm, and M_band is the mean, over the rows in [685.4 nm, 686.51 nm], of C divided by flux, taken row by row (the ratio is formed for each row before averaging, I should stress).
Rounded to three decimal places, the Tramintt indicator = -0.026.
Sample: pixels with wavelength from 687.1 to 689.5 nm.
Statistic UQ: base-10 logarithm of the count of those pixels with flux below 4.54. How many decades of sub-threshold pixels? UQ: 1.08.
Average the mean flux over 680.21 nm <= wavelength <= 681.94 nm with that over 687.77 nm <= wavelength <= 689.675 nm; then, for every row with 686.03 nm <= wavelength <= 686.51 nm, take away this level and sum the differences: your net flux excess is 1.1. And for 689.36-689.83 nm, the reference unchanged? -1.7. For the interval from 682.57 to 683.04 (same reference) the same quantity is -1.2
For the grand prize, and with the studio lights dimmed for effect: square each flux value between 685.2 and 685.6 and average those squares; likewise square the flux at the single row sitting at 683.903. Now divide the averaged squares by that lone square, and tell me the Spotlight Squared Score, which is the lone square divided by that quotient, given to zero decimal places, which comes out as 19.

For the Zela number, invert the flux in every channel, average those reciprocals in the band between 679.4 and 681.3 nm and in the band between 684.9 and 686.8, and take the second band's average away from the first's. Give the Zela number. -0.015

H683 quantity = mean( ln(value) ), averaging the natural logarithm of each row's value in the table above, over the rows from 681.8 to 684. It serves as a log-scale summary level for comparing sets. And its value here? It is 1.44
